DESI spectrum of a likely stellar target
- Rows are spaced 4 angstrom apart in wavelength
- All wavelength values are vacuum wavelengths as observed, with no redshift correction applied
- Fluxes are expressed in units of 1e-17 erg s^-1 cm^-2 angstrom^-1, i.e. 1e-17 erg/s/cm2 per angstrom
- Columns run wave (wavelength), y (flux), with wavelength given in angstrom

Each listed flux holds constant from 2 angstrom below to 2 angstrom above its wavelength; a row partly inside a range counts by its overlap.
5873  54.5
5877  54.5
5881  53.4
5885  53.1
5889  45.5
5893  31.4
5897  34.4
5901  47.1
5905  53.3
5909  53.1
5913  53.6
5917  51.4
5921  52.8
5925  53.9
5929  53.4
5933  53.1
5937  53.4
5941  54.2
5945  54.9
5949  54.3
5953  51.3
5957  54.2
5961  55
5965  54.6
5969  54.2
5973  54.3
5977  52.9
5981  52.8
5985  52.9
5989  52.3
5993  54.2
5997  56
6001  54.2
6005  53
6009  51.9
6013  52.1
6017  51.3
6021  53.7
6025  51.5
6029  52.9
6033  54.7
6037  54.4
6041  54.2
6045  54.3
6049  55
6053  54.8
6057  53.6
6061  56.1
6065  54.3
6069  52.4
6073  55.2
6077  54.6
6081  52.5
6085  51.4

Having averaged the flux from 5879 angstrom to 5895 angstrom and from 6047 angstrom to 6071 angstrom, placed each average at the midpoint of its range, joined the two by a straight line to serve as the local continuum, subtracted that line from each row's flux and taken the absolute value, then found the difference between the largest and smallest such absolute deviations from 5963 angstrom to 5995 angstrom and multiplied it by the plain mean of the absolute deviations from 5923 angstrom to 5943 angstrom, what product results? 19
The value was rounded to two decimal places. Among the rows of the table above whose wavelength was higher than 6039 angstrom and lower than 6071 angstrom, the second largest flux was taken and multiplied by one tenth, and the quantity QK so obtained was 5.50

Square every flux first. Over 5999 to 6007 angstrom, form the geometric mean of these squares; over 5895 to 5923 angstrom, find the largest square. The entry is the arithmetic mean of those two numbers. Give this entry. 2873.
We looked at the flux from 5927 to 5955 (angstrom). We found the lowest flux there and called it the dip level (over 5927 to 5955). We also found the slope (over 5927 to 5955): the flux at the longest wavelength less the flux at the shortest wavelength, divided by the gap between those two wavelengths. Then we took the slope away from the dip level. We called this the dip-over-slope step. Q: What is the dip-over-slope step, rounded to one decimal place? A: 51.4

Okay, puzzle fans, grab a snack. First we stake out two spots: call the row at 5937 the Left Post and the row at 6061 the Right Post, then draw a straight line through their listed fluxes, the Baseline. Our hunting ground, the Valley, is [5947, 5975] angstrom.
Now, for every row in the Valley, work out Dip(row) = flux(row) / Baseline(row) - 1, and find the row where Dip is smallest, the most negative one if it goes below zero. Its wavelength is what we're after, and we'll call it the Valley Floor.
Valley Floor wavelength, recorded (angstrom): 5953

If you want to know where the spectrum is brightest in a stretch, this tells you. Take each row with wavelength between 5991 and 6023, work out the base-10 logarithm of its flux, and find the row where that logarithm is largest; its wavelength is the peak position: 5997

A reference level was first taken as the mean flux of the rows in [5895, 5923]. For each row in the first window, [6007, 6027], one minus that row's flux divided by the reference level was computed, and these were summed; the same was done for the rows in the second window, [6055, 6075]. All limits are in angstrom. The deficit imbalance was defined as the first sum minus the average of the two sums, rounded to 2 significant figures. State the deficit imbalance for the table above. 0.11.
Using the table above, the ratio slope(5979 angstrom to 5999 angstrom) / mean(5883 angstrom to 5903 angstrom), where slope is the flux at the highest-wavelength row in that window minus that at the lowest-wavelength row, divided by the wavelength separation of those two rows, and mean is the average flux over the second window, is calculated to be 0.0047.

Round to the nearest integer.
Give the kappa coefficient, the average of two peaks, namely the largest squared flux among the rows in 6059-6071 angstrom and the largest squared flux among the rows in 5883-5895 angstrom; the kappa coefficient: 2983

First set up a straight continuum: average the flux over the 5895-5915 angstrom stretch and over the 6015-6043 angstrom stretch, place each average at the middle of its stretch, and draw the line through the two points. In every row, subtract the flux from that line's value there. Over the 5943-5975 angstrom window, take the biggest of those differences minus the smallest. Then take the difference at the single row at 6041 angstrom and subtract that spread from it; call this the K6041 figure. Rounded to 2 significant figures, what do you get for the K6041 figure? -4.4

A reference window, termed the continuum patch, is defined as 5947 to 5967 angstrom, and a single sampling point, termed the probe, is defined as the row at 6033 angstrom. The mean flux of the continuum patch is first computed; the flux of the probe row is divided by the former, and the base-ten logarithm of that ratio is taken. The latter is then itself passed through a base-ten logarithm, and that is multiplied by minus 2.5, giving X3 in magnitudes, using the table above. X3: 5.5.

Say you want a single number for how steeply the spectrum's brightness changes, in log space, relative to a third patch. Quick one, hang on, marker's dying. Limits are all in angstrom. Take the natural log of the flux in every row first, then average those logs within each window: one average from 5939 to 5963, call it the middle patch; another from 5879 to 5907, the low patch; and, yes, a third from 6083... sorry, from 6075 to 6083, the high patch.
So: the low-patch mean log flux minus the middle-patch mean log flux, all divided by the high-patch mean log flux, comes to -0.05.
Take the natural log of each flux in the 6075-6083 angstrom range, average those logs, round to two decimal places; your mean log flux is 3.98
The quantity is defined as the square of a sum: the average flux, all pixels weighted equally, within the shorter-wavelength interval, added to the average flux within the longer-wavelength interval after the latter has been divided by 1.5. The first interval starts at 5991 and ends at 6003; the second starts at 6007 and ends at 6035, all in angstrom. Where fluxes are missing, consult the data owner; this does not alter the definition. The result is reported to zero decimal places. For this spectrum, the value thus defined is 8074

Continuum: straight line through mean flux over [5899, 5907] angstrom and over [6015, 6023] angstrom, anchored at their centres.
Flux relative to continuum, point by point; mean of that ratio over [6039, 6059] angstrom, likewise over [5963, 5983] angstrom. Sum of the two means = 2.07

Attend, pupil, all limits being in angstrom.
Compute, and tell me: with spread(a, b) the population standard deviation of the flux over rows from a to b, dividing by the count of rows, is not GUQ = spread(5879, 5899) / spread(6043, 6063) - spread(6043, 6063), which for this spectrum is 10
